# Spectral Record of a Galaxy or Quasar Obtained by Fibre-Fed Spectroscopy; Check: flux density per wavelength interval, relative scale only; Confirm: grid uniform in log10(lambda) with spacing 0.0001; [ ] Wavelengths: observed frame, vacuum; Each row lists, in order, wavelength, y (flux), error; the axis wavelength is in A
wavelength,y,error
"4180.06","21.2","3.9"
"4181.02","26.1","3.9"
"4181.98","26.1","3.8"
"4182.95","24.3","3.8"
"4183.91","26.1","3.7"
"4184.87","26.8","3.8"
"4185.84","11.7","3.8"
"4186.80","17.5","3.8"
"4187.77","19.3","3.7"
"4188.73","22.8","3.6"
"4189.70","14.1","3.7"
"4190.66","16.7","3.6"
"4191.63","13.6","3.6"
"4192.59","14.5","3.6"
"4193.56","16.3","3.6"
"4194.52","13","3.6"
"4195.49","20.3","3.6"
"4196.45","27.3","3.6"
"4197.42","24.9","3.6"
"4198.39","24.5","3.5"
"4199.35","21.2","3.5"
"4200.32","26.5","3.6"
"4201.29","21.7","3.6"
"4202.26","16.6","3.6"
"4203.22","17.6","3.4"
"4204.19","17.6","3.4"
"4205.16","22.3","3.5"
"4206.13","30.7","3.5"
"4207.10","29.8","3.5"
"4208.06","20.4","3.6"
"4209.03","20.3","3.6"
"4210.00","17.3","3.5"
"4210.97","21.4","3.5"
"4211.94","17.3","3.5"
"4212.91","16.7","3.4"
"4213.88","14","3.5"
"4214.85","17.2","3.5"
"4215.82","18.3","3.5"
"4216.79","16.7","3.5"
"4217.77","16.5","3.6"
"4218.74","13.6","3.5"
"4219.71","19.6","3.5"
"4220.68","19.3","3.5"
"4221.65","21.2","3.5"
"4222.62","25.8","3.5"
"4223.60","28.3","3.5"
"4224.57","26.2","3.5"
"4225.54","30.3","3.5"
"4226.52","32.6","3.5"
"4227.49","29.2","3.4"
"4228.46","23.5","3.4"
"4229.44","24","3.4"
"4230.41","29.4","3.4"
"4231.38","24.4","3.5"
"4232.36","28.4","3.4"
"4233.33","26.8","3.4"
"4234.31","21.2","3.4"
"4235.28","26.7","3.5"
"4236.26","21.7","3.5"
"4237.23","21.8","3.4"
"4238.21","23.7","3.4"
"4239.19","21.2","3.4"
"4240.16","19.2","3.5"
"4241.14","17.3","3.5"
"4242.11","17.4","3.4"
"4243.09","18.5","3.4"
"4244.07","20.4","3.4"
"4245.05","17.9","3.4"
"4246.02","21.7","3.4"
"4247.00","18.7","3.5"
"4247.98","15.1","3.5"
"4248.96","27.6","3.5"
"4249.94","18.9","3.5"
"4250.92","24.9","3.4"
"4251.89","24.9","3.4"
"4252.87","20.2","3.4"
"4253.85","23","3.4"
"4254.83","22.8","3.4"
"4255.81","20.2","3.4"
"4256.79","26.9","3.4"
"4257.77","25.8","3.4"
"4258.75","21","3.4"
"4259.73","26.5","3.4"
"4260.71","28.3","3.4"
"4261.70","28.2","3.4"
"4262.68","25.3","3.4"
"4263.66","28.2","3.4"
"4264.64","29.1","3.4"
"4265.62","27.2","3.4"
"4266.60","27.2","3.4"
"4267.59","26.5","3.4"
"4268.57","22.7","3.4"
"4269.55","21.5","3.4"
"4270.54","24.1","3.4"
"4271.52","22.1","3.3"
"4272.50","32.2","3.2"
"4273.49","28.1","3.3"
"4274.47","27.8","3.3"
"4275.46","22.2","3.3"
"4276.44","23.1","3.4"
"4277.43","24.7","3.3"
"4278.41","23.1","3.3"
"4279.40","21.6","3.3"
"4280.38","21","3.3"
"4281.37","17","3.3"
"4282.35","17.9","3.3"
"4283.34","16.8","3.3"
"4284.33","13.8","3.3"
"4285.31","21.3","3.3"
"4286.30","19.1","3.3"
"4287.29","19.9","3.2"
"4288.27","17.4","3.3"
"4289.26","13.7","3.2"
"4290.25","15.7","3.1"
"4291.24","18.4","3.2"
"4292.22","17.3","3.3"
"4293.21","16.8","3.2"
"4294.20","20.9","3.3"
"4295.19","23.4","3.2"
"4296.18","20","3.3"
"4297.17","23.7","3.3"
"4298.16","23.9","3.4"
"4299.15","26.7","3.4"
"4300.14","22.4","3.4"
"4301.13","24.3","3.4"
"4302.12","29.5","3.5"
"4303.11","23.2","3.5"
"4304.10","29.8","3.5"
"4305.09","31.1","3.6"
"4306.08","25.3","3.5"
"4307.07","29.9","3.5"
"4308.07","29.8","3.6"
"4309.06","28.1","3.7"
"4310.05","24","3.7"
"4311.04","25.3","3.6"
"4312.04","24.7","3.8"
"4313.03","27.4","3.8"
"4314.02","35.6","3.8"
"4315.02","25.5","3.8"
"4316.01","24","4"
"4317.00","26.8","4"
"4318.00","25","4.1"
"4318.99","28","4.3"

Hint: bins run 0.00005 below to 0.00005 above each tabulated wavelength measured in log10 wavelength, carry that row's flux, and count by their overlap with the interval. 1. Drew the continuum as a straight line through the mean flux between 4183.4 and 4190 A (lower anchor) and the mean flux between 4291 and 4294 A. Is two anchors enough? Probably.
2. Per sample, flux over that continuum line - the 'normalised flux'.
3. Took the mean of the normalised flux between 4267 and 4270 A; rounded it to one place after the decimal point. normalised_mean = 1.3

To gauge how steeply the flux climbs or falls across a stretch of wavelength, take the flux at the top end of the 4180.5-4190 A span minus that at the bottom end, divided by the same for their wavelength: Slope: -1.4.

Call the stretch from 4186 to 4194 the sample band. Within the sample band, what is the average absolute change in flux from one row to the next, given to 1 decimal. 3.2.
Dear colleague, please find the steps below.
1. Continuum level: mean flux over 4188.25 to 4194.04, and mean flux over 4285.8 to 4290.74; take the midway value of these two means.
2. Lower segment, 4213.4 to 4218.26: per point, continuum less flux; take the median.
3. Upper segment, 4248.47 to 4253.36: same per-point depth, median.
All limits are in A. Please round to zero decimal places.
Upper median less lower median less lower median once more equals -8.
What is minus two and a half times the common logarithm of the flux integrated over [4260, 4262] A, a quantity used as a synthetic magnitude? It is -4.4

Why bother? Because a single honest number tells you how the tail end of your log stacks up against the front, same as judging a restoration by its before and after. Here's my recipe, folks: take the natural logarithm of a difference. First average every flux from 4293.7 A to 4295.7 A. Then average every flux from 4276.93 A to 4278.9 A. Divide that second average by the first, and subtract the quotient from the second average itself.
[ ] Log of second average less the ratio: 3.13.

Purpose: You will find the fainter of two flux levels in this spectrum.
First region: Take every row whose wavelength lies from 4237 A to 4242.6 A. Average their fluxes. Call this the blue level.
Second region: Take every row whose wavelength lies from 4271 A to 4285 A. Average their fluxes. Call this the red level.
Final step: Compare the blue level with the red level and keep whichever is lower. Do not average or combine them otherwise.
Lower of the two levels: 20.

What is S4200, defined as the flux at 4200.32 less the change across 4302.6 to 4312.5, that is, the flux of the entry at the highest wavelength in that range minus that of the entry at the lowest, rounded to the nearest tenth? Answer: 25.0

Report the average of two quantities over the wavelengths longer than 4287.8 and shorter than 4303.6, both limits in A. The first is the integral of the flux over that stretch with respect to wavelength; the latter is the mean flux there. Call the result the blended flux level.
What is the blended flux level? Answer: 177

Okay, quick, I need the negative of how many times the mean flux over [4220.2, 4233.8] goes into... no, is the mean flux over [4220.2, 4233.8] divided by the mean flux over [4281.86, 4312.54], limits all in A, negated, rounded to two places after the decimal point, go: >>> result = -1.18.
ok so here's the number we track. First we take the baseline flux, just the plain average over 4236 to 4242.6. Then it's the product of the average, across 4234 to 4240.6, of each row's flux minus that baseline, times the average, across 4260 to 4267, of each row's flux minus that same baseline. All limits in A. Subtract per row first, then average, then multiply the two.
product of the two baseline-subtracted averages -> 14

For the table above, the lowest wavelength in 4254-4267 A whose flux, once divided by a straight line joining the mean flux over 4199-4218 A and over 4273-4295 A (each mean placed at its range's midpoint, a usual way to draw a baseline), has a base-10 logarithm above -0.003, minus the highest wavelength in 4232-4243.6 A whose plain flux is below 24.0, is 11.7 A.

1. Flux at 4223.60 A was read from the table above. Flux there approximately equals 28.3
